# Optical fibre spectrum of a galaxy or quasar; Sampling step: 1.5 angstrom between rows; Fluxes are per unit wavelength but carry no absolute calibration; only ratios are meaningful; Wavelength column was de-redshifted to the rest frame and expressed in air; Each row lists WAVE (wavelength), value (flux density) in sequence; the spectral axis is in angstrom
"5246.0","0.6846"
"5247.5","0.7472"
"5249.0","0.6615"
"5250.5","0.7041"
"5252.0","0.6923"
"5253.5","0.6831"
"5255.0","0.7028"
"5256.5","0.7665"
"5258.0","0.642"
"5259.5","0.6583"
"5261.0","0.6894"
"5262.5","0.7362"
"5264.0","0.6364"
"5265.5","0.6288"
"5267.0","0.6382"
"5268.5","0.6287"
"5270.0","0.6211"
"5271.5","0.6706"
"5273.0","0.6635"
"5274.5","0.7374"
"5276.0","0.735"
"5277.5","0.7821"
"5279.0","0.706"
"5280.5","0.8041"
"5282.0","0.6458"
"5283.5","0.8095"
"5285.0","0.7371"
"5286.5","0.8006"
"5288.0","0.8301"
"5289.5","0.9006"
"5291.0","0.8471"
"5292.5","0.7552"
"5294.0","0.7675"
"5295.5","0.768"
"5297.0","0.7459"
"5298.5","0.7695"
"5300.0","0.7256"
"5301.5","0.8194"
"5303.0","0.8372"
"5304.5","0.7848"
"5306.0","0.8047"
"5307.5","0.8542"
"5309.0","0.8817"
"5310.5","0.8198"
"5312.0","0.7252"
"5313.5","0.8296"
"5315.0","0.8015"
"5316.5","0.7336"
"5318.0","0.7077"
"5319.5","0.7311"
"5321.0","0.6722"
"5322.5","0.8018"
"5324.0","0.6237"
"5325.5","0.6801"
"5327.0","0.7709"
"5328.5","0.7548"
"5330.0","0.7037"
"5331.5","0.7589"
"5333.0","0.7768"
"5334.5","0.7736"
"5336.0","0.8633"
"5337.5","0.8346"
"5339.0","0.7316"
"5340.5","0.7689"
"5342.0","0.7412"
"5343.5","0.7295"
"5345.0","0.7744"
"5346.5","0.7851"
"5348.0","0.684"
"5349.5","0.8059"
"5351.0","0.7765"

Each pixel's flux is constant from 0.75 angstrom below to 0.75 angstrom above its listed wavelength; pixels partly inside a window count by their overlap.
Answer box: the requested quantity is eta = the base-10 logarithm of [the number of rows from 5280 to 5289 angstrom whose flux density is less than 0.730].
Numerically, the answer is 0.0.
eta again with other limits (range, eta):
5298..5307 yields 0.0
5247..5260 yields 0.8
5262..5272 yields 0.8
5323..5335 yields 0.5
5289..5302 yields 0.0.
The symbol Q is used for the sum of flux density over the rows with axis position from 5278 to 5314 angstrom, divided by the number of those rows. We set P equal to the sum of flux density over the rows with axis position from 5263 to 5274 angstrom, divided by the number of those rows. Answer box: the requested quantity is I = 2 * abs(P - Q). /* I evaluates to 0.30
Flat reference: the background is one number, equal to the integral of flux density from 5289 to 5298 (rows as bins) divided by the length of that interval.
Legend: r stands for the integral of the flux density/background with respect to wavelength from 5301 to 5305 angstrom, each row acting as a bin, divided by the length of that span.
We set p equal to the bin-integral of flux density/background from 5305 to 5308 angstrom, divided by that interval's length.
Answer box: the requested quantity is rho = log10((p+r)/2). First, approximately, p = 1.04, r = 1.03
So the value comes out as 0.014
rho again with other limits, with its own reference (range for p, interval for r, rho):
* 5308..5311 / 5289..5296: 0.019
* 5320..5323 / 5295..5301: -0.029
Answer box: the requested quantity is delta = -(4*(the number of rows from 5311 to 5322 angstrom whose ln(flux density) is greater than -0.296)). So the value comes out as -8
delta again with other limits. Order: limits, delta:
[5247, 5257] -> -8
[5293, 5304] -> -24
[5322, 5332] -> -16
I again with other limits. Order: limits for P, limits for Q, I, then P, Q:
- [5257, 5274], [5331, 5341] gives 0.26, 0.66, 0.787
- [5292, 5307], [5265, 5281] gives 0.17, 0.78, 0.692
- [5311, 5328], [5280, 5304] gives 0.10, 0.73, 0.785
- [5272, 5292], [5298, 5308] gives 0.06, 0.77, 0.799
